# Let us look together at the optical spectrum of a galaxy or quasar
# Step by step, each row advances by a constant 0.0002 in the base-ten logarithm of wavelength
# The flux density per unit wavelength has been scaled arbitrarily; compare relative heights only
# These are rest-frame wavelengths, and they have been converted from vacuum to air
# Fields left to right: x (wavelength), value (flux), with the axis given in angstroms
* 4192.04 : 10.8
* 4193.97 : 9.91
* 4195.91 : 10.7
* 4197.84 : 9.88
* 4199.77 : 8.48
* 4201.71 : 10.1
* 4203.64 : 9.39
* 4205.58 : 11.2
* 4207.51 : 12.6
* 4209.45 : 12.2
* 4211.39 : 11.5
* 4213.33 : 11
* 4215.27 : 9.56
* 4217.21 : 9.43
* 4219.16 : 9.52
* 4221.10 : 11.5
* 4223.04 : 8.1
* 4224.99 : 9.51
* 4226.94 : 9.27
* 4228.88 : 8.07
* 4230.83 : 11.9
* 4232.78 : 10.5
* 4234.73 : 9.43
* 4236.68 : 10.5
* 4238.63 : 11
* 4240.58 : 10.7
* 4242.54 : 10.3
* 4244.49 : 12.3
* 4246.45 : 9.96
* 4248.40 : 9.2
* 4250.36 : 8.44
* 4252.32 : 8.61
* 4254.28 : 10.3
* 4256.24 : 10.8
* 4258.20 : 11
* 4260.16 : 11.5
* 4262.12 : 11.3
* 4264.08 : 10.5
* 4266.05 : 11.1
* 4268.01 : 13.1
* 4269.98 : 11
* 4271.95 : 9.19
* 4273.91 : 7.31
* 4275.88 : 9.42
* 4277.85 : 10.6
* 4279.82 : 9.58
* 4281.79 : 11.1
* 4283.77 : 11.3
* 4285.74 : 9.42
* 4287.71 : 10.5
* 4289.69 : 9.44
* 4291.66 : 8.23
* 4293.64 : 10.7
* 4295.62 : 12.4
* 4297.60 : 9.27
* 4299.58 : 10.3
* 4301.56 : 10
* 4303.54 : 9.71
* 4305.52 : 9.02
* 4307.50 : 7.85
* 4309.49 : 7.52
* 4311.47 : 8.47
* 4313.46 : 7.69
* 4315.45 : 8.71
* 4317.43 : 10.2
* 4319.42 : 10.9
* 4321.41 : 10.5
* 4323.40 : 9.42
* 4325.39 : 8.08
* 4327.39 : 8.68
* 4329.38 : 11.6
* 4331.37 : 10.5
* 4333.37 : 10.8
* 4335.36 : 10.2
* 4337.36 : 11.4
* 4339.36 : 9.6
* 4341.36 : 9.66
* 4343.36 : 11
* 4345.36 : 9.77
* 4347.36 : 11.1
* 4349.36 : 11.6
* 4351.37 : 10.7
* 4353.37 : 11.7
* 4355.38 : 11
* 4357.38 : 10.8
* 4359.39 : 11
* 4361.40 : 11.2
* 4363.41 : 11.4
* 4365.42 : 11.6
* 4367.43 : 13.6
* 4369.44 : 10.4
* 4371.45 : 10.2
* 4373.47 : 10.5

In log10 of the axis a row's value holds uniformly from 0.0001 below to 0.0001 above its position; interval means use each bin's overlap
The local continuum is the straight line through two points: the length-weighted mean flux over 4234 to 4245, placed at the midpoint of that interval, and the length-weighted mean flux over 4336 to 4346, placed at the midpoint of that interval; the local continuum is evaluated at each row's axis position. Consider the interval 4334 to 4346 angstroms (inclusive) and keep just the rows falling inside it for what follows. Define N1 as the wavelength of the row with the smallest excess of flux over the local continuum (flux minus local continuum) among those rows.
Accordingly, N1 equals 4339.36 angstroms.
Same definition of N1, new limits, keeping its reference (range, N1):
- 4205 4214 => 4213.33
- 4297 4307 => 4305.52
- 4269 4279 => 4273.91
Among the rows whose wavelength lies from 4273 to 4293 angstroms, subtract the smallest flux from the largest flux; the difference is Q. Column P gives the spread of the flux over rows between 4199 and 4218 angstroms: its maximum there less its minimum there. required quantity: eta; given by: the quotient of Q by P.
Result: 1.0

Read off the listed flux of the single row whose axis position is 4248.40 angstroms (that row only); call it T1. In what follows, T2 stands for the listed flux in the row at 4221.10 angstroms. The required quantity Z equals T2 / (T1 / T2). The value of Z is 14.4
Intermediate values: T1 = 9.2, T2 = 11.5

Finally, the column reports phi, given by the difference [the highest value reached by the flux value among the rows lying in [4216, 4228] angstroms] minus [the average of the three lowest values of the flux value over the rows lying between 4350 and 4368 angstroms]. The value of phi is 0.7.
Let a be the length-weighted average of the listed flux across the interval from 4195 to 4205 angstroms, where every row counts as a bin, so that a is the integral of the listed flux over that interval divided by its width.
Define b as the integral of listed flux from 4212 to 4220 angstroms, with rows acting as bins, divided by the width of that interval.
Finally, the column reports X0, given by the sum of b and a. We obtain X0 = 19.7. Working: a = 9.8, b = 9.9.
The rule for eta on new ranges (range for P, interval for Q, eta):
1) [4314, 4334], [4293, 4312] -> 1.4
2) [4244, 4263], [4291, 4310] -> 1.3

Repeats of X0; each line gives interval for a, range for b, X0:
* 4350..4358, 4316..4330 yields 20.9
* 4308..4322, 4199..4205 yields 18.5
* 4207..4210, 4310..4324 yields 21.7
